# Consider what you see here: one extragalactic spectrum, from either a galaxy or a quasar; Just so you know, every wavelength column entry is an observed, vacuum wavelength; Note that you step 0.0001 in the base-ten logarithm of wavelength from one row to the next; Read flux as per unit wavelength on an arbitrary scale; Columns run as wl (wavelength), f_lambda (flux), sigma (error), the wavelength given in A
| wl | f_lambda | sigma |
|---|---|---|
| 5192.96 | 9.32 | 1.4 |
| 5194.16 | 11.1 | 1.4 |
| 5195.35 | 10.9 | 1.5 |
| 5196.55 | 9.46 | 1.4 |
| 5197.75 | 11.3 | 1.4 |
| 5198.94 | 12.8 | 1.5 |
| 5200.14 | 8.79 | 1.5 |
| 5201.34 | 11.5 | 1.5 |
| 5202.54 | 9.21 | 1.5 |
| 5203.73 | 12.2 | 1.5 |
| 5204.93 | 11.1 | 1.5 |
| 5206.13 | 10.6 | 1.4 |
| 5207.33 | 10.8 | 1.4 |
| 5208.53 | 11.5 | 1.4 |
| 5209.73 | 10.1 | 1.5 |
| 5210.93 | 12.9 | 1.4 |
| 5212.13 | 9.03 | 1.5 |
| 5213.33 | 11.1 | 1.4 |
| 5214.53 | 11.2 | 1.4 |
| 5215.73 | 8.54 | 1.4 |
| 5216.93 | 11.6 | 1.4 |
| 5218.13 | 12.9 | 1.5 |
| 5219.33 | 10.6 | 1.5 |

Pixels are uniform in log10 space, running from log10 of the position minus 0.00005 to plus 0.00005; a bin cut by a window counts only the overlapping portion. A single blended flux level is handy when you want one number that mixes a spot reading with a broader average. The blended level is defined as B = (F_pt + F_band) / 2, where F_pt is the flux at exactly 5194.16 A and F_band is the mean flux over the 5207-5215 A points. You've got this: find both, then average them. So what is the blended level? 11.0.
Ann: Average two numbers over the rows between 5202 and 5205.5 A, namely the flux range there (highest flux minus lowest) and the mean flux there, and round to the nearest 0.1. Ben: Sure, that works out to 6.9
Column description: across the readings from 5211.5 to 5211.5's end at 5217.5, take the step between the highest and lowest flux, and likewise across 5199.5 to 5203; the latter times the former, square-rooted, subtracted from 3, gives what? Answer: 0.12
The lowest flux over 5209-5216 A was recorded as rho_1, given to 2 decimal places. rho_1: 8.54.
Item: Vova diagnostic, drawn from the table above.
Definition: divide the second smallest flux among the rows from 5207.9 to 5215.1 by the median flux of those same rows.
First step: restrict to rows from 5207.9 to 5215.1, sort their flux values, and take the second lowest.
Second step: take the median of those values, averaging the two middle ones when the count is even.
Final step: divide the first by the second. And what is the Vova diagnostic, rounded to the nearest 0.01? 0.91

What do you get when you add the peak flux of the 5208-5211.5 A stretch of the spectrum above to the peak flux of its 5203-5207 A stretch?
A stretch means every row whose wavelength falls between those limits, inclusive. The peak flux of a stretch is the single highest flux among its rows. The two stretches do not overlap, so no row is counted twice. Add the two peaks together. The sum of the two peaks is 25.1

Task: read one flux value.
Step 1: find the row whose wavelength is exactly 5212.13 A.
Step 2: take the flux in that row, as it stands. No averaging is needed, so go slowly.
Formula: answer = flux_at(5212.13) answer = 9.03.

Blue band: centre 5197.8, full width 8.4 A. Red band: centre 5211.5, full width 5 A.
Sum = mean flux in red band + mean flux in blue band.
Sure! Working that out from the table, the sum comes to 21.6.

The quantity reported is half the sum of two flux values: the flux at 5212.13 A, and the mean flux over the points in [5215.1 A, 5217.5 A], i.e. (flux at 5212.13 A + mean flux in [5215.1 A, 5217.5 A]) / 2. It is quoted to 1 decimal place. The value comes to 9.6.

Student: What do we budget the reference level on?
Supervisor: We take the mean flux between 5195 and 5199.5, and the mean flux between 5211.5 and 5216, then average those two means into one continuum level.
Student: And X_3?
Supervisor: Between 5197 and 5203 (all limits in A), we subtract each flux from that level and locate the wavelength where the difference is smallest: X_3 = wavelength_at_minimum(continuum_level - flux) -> 5198.94 A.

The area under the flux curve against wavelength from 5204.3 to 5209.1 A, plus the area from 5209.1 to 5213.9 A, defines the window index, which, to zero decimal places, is 105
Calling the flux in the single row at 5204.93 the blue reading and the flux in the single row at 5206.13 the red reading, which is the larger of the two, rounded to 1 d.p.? 11.1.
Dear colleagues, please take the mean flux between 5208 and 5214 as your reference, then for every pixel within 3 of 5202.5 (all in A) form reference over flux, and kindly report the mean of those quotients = 1.05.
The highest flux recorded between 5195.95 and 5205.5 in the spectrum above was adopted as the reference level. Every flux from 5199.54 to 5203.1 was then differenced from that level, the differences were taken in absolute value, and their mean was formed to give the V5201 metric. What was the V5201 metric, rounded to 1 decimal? 3.0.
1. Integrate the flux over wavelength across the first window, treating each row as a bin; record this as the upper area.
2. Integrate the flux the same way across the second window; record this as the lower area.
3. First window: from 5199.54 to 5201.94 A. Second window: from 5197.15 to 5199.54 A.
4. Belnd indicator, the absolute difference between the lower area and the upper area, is 4.5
